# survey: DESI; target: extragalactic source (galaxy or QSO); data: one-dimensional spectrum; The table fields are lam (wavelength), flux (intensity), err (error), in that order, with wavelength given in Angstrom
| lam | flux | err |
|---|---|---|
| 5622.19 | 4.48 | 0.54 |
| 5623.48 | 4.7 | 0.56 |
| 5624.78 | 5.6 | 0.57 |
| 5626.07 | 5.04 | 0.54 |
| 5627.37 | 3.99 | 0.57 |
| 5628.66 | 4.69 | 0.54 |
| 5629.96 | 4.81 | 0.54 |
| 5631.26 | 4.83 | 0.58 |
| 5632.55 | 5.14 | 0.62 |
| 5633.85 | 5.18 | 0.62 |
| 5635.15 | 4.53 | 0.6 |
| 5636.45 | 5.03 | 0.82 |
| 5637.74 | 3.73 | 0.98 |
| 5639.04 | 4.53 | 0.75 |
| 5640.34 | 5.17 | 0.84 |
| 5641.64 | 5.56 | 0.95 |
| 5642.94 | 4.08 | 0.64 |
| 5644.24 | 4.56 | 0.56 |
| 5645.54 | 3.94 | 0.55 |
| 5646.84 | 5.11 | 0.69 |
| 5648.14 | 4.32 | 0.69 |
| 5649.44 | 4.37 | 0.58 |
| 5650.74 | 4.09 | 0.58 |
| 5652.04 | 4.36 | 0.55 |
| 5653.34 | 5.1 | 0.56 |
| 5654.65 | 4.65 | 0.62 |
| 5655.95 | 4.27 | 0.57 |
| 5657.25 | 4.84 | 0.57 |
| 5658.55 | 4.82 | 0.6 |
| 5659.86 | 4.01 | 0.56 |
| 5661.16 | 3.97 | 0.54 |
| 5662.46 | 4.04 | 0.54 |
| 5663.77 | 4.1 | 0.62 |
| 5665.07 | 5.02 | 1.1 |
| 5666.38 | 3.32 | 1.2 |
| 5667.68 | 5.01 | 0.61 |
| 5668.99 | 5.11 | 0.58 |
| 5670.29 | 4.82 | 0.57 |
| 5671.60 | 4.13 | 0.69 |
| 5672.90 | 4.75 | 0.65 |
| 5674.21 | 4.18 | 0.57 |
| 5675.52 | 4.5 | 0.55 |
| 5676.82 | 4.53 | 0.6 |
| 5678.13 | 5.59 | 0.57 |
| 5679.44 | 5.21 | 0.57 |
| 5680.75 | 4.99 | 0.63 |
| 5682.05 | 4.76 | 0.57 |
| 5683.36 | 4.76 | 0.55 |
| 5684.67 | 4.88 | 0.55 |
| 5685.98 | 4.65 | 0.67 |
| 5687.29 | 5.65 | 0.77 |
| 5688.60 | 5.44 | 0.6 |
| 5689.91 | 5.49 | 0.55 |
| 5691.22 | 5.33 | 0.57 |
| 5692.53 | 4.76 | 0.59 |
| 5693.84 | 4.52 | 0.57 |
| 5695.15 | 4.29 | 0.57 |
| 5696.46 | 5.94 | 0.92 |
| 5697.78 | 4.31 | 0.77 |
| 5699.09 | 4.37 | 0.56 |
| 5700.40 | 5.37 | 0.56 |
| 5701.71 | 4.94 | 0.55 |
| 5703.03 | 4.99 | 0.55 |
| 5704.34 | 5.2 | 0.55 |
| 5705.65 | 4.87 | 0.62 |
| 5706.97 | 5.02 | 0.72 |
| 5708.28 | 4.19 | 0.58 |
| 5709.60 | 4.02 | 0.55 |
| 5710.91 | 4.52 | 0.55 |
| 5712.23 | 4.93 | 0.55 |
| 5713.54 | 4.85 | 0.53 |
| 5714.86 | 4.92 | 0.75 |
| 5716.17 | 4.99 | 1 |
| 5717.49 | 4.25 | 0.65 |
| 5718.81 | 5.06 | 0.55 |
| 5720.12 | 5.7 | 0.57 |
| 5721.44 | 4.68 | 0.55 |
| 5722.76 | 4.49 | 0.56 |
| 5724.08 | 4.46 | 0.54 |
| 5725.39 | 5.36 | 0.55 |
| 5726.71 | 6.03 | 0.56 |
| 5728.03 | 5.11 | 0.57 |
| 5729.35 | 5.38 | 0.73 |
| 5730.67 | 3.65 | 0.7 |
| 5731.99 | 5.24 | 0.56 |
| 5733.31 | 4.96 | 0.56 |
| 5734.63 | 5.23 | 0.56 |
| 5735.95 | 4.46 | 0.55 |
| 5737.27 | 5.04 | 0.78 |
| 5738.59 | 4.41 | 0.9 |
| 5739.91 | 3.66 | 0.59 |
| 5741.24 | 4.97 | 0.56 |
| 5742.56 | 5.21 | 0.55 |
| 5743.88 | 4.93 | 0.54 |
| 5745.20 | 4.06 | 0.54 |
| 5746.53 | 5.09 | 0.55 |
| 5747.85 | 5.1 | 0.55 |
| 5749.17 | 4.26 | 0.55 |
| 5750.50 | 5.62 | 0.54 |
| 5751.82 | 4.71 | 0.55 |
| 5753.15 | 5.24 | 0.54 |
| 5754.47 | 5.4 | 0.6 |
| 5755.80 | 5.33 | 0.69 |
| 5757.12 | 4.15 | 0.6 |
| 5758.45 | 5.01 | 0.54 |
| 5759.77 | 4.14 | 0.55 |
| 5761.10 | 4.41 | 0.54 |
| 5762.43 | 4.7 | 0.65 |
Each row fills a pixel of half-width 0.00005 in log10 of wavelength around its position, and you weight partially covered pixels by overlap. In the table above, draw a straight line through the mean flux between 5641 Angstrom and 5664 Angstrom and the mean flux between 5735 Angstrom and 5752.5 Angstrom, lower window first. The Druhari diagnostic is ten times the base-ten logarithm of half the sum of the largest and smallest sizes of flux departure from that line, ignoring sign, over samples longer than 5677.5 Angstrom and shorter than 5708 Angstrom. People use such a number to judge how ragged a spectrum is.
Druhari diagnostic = -1.51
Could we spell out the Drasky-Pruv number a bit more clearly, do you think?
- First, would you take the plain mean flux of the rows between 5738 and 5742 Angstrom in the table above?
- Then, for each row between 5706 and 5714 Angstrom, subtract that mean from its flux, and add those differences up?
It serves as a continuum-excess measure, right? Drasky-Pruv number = 1.4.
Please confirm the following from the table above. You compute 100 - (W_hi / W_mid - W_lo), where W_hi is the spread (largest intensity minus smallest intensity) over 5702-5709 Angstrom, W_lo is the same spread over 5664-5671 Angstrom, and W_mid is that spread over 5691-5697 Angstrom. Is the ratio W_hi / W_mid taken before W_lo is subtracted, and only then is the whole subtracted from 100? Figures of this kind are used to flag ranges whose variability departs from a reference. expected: 101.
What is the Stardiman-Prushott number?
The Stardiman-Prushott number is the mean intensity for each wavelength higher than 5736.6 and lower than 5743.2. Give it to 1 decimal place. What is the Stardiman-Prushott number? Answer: 4.7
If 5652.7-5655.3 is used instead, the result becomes 4.9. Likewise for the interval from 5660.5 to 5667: 4.1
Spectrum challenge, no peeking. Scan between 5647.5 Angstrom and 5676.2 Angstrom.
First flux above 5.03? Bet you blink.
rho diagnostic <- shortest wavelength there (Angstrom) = 5653.34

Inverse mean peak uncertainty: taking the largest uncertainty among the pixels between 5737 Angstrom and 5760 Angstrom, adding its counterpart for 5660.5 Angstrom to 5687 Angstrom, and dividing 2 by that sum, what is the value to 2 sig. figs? 0.95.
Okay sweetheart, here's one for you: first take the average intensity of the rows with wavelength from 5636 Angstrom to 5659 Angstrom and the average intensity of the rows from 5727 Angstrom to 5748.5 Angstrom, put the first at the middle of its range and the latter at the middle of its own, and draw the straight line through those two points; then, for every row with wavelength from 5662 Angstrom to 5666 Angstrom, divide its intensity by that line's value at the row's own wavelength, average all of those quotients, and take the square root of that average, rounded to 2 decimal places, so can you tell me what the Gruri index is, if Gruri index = 0.97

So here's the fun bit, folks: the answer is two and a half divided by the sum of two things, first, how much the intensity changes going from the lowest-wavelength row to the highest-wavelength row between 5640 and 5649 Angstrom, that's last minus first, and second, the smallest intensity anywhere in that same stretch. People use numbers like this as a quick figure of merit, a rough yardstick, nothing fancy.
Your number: 0.81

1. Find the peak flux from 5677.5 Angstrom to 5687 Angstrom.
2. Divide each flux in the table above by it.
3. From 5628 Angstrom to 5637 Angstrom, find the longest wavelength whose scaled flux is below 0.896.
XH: 5635.15 Angstrom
